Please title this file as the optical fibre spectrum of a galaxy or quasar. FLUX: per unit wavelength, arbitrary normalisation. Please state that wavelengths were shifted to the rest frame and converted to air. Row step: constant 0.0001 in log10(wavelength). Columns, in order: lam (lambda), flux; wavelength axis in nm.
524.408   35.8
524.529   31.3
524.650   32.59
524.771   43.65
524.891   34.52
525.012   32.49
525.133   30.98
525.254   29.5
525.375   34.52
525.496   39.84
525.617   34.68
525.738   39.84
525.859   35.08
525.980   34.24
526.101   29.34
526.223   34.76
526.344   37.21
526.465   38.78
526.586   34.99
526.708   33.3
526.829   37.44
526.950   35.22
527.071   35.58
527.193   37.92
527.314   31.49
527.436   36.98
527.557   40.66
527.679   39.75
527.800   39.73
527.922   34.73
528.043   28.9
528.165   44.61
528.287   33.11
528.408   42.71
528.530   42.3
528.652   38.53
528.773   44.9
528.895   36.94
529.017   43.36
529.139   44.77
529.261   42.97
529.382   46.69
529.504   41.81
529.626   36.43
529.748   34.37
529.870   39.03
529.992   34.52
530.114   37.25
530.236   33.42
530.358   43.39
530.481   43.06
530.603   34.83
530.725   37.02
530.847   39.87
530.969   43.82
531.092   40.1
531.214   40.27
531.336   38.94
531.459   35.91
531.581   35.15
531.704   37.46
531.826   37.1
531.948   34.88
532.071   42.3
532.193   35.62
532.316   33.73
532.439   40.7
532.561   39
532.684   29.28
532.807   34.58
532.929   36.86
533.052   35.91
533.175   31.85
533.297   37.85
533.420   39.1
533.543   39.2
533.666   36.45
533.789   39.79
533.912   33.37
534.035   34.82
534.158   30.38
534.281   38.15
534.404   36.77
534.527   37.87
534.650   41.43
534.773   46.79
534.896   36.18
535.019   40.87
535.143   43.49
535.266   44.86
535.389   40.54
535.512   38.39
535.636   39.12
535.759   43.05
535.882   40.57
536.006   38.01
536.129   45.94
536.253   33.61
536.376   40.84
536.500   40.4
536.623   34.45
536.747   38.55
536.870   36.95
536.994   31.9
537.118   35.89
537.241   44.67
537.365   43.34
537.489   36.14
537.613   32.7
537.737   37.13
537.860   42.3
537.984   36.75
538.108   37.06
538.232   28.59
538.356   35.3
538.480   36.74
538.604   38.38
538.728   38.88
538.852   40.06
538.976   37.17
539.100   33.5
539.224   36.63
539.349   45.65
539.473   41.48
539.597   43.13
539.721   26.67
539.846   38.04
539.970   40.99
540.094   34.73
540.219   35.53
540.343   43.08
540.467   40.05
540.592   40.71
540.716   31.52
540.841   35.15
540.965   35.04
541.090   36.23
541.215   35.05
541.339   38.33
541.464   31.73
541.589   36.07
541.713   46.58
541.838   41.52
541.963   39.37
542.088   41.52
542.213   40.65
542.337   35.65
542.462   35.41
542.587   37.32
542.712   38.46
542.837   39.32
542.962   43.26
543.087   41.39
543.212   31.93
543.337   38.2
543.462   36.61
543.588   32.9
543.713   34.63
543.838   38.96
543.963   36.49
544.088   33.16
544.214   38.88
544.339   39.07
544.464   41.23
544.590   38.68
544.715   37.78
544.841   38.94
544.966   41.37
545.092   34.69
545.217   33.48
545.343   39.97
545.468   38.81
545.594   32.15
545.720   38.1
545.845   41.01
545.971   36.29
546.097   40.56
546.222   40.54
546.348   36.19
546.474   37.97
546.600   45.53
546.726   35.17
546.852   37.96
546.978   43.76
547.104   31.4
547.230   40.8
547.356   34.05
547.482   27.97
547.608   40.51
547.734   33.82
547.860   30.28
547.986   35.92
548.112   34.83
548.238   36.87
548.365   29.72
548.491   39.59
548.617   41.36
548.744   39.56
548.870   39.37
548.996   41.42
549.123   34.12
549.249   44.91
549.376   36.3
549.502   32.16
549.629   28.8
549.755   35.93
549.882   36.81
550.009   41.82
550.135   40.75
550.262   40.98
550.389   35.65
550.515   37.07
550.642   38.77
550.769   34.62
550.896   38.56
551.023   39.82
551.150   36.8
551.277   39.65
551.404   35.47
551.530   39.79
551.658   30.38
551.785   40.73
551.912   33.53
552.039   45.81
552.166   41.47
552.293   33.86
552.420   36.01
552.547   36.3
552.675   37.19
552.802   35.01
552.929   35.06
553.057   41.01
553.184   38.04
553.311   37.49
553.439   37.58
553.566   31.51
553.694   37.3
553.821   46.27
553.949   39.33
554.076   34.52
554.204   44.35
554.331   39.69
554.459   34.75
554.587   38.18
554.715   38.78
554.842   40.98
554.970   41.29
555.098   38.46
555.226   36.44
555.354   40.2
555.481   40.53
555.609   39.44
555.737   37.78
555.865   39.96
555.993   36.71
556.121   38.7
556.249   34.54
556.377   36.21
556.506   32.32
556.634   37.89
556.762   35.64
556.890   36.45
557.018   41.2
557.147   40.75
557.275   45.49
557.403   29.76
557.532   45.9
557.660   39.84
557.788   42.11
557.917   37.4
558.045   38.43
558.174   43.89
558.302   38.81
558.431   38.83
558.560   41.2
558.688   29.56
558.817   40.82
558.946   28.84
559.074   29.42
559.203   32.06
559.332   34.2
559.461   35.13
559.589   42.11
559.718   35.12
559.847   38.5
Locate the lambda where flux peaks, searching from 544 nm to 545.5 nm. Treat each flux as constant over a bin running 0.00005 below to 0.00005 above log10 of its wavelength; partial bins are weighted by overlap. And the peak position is 544.966 nm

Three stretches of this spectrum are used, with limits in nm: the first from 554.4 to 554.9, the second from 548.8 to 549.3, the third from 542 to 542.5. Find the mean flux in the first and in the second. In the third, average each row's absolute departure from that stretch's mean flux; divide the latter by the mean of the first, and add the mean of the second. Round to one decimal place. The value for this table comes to 40.0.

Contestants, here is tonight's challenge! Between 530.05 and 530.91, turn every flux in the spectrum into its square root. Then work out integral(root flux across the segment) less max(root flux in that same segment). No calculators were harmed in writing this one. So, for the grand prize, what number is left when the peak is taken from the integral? -1.3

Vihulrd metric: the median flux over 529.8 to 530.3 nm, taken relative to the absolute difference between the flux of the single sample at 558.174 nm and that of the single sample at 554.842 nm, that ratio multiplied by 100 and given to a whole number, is 1233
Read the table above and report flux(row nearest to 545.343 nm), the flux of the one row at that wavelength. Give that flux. 39.97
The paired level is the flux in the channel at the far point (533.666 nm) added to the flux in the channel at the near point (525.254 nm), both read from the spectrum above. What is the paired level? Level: 66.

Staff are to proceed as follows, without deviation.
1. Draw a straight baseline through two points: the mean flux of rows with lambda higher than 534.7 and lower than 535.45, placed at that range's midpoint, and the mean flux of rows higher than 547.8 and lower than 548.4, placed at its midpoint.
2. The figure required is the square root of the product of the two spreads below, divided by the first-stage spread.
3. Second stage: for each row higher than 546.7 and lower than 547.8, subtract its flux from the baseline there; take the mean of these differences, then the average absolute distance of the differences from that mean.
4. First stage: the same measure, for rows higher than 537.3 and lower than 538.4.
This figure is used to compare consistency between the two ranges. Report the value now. 1.2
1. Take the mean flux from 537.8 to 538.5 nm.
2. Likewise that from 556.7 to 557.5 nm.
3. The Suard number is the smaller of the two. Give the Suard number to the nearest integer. 36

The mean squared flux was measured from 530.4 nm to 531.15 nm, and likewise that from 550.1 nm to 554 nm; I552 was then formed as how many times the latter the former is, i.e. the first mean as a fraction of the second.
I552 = 1.11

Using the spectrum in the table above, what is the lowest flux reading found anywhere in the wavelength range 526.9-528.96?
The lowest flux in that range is 28.9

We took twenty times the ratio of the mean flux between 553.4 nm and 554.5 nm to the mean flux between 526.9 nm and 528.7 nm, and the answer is 20.5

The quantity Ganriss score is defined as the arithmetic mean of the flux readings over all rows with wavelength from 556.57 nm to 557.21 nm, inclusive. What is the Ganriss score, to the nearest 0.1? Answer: 38.4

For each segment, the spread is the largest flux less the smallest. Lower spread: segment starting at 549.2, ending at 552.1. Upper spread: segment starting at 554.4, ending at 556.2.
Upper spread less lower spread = -10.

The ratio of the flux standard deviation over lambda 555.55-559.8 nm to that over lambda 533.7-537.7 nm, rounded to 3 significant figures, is 1.07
